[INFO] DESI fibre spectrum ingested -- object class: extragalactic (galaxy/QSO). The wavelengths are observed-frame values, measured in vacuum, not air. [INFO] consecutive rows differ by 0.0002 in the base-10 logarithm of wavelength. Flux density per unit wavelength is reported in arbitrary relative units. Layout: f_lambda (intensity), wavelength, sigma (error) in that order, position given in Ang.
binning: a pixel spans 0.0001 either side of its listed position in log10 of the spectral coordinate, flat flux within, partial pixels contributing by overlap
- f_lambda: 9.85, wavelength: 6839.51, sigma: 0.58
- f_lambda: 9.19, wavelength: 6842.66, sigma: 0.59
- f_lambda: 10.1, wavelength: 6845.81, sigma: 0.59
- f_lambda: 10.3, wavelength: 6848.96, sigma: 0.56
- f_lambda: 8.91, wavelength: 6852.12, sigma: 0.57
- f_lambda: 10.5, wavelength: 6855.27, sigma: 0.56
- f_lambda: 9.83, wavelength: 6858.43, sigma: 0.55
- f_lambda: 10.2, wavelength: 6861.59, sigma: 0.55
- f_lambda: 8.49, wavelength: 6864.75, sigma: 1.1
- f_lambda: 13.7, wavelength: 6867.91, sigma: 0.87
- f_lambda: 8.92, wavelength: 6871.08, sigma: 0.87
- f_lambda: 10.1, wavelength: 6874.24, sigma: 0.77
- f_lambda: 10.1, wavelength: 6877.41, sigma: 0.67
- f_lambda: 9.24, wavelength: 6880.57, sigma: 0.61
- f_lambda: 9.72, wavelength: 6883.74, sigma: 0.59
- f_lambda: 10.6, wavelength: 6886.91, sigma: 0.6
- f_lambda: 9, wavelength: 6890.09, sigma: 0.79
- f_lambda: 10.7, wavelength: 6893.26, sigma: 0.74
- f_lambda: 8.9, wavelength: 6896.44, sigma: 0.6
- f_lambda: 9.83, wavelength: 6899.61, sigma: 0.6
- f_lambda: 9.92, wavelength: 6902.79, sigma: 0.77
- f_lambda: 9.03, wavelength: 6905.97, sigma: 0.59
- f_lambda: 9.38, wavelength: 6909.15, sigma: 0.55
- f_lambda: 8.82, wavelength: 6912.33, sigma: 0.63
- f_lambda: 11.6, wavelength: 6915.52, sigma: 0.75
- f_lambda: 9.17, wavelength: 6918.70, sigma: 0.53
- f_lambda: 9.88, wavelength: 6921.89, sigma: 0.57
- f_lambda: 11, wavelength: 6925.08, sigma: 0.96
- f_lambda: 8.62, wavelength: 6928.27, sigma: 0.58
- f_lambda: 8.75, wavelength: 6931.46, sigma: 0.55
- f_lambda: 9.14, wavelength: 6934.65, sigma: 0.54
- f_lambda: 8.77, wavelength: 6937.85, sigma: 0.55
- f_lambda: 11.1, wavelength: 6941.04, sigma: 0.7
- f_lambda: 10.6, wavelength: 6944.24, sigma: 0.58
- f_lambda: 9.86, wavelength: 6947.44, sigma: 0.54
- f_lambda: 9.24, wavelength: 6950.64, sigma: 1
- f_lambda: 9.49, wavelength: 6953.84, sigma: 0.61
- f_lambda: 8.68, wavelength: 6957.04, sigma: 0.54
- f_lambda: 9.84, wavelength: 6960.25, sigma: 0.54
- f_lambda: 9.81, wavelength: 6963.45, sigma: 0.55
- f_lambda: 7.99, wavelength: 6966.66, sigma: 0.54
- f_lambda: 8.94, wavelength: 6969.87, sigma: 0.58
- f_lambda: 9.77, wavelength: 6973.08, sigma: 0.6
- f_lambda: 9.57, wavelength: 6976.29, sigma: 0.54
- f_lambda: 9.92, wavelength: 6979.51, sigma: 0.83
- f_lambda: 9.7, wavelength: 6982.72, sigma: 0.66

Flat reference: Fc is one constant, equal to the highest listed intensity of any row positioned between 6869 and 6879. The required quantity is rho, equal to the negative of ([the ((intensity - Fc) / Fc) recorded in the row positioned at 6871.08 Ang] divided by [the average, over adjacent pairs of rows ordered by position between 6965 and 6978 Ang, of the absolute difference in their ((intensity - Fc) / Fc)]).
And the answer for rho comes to 1.8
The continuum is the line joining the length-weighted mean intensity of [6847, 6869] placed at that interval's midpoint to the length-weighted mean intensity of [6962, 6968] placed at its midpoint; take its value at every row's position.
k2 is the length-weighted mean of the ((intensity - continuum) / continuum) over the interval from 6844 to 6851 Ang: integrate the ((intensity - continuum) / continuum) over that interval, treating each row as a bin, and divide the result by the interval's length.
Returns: -0.02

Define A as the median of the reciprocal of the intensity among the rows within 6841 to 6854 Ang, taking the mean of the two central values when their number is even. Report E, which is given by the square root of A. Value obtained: 0.322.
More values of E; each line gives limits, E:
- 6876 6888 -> 0.318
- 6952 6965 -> 0.322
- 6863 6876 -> 0.325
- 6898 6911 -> 0.323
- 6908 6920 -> 0.328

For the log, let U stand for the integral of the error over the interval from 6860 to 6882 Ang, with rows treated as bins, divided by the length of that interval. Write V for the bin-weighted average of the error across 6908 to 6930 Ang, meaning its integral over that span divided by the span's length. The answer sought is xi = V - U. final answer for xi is -0.12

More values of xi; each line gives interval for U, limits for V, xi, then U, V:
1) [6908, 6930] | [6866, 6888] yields 0.07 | 0.654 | 0.72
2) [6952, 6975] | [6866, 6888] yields 0.15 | 0.570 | 0.72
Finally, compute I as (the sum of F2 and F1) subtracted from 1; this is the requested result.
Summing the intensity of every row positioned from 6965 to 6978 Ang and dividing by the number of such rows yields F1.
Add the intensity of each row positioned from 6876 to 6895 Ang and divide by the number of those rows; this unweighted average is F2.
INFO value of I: -18.0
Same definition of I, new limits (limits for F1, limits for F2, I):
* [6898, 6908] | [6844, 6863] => -18.6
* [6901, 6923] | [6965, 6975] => -17.6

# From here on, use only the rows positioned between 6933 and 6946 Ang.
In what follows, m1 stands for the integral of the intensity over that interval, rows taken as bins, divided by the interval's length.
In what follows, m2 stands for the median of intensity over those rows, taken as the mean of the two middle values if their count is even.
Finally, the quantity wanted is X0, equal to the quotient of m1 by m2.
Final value 1.00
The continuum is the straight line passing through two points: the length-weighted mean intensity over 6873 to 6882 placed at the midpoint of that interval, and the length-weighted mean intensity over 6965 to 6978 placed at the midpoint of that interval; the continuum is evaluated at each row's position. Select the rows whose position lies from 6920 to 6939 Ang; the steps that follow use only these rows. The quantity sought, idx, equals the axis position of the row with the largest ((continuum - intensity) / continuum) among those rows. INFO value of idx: 6928.27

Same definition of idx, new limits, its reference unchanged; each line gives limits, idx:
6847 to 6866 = 6864.75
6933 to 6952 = 6937.85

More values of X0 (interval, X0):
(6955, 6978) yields 0.97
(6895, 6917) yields 1.03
